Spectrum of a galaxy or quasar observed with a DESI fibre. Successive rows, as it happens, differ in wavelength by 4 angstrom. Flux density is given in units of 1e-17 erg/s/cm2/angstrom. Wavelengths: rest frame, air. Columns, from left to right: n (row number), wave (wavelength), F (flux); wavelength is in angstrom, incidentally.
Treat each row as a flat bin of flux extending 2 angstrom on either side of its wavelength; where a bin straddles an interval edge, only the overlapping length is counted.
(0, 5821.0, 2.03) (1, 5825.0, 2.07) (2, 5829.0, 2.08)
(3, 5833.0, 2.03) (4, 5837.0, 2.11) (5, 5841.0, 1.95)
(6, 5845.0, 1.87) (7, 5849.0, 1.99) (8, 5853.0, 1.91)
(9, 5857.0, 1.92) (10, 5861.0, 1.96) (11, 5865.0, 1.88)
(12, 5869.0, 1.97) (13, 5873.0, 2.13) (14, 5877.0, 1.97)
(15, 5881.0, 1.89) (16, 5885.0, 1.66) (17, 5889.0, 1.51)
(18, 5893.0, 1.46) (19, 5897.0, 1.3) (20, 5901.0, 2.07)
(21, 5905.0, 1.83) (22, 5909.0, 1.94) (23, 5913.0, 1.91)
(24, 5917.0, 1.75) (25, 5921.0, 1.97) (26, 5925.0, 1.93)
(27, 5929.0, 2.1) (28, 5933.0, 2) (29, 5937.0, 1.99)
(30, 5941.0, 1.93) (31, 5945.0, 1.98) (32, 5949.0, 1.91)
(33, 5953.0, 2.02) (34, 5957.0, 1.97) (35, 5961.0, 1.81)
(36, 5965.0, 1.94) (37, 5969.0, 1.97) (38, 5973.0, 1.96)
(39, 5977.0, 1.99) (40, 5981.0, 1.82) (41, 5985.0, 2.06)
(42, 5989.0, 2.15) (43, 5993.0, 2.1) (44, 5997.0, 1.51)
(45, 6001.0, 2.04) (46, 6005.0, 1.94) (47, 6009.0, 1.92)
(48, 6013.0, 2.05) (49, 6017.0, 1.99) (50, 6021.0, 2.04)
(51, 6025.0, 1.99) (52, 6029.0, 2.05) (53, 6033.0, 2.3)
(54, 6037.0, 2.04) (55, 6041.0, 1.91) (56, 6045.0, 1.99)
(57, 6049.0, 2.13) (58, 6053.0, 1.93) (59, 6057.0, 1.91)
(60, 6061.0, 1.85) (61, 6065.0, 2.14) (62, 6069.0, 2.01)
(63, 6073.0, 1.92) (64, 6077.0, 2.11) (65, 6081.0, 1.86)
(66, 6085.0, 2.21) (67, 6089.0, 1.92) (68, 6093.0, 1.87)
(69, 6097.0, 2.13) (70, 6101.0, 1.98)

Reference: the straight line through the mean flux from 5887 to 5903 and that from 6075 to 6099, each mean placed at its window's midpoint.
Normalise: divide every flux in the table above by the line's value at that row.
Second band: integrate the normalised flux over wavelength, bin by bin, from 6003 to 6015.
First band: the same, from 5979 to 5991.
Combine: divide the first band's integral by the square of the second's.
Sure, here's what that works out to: 0.082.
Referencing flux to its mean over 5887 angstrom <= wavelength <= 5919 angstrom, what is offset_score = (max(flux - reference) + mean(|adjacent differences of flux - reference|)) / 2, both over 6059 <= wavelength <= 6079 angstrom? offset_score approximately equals 0.30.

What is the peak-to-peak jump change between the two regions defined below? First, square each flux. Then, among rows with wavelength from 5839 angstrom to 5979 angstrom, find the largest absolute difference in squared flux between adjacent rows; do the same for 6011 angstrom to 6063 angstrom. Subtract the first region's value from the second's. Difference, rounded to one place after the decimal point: -1.5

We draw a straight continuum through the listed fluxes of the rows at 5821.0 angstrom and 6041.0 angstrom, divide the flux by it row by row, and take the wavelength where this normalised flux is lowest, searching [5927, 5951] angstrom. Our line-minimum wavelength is 5949.0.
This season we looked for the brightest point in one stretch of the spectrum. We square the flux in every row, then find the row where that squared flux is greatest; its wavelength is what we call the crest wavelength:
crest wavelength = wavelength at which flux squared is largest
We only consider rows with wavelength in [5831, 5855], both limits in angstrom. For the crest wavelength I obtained 5837.0 angstrom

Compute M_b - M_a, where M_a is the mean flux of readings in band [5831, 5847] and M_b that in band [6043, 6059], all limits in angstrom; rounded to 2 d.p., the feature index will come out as 0.00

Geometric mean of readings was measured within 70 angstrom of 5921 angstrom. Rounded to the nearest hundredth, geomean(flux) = 1.89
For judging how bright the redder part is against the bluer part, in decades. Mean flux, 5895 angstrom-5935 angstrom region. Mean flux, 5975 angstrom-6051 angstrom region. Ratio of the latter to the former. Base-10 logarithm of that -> 0.027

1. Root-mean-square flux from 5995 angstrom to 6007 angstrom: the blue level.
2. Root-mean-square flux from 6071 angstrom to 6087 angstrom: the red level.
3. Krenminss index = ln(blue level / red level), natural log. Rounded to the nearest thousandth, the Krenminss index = -0.096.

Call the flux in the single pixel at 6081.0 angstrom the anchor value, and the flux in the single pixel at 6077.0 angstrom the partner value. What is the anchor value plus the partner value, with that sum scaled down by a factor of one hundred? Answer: 0.0397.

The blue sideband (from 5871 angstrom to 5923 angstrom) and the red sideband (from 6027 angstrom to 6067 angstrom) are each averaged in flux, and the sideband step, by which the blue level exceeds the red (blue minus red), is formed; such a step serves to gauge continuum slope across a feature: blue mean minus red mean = -0.23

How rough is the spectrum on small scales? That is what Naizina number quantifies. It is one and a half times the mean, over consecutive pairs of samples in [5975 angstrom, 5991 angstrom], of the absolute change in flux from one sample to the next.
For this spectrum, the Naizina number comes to 0.25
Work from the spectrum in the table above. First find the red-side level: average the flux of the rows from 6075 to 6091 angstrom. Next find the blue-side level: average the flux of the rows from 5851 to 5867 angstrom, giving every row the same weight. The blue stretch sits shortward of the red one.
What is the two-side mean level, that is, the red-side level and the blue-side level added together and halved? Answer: 1.97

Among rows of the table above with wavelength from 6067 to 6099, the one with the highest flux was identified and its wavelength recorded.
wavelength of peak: 6085.0 angstrom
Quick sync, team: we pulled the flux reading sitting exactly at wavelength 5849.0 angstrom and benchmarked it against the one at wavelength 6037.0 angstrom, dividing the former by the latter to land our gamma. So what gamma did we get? 0.98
